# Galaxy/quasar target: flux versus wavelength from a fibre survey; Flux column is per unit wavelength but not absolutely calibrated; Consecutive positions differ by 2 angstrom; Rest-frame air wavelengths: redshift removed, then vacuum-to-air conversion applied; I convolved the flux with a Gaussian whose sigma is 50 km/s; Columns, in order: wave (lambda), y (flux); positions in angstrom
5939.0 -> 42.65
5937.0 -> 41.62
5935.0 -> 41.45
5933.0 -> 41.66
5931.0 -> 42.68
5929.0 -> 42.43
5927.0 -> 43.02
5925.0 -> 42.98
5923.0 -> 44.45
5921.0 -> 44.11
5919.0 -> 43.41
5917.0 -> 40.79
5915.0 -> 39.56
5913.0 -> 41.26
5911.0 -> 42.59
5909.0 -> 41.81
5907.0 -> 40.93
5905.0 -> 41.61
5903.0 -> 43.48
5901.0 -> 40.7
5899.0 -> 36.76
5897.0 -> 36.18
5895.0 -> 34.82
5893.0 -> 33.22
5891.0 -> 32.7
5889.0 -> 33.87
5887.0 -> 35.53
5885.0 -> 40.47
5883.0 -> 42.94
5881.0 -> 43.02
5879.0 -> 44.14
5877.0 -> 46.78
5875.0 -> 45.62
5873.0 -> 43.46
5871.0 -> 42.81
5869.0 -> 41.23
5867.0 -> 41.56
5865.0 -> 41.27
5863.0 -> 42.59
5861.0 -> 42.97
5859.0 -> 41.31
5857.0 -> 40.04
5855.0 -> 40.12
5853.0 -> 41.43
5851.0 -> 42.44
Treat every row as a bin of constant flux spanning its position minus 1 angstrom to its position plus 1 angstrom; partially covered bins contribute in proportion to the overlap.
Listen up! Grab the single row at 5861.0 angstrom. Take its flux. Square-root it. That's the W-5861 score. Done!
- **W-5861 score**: 6.56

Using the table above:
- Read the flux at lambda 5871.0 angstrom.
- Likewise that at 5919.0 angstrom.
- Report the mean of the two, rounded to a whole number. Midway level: 43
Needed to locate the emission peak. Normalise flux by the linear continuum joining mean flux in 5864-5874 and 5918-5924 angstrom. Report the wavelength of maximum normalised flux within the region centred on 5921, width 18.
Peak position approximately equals 5923.0 angstrom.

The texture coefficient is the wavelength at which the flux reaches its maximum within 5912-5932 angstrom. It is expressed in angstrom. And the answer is 5923.0 angstrom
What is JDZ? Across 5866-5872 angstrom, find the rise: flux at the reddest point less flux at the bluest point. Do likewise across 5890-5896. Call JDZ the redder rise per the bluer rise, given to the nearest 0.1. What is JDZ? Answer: 1.7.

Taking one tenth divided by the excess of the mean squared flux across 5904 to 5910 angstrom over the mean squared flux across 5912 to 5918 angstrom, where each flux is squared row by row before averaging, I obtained 0.0013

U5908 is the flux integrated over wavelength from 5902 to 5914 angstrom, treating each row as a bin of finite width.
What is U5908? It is 503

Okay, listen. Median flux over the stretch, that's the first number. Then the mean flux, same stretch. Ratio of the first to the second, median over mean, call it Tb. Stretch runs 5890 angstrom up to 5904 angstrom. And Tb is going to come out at 0.98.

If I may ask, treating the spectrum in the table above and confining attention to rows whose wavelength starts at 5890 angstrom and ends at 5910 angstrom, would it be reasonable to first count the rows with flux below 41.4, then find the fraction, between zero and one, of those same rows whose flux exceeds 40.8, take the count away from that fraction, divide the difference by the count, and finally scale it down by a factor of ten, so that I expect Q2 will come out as -0.094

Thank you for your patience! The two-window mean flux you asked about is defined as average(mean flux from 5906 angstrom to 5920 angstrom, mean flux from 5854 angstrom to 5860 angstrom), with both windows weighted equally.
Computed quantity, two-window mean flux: 41.0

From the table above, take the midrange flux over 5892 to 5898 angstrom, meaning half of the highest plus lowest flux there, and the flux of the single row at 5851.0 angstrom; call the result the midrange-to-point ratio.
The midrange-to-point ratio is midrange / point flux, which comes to 0.82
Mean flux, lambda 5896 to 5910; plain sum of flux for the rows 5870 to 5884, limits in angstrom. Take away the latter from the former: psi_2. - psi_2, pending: -269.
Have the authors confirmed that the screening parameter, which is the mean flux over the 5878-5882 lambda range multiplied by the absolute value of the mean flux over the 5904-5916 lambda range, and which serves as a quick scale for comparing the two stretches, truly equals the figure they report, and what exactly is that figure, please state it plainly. 1800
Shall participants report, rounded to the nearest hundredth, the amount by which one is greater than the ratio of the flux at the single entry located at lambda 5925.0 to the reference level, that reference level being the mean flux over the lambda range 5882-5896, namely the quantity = -0.19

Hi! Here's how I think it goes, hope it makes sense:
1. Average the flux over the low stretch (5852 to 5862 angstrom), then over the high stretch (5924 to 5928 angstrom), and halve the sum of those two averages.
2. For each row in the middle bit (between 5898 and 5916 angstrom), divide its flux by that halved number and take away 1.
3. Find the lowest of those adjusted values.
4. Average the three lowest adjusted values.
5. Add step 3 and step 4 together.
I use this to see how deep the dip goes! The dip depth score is -0.20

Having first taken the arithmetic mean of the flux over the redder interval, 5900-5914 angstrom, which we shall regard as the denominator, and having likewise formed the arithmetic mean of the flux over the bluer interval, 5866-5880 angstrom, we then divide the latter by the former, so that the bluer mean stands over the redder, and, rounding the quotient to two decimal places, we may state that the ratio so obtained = 1.05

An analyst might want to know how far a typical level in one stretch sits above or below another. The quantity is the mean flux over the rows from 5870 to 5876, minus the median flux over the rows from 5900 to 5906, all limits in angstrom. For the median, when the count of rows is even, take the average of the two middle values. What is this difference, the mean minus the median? 2.4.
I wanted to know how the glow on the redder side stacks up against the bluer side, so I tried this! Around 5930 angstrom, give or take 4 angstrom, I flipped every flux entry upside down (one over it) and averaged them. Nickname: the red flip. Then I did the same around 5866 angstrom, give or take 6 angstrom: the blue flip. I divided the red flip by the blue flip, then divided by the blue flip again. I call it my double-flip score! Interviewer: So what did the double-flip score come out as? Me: 42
